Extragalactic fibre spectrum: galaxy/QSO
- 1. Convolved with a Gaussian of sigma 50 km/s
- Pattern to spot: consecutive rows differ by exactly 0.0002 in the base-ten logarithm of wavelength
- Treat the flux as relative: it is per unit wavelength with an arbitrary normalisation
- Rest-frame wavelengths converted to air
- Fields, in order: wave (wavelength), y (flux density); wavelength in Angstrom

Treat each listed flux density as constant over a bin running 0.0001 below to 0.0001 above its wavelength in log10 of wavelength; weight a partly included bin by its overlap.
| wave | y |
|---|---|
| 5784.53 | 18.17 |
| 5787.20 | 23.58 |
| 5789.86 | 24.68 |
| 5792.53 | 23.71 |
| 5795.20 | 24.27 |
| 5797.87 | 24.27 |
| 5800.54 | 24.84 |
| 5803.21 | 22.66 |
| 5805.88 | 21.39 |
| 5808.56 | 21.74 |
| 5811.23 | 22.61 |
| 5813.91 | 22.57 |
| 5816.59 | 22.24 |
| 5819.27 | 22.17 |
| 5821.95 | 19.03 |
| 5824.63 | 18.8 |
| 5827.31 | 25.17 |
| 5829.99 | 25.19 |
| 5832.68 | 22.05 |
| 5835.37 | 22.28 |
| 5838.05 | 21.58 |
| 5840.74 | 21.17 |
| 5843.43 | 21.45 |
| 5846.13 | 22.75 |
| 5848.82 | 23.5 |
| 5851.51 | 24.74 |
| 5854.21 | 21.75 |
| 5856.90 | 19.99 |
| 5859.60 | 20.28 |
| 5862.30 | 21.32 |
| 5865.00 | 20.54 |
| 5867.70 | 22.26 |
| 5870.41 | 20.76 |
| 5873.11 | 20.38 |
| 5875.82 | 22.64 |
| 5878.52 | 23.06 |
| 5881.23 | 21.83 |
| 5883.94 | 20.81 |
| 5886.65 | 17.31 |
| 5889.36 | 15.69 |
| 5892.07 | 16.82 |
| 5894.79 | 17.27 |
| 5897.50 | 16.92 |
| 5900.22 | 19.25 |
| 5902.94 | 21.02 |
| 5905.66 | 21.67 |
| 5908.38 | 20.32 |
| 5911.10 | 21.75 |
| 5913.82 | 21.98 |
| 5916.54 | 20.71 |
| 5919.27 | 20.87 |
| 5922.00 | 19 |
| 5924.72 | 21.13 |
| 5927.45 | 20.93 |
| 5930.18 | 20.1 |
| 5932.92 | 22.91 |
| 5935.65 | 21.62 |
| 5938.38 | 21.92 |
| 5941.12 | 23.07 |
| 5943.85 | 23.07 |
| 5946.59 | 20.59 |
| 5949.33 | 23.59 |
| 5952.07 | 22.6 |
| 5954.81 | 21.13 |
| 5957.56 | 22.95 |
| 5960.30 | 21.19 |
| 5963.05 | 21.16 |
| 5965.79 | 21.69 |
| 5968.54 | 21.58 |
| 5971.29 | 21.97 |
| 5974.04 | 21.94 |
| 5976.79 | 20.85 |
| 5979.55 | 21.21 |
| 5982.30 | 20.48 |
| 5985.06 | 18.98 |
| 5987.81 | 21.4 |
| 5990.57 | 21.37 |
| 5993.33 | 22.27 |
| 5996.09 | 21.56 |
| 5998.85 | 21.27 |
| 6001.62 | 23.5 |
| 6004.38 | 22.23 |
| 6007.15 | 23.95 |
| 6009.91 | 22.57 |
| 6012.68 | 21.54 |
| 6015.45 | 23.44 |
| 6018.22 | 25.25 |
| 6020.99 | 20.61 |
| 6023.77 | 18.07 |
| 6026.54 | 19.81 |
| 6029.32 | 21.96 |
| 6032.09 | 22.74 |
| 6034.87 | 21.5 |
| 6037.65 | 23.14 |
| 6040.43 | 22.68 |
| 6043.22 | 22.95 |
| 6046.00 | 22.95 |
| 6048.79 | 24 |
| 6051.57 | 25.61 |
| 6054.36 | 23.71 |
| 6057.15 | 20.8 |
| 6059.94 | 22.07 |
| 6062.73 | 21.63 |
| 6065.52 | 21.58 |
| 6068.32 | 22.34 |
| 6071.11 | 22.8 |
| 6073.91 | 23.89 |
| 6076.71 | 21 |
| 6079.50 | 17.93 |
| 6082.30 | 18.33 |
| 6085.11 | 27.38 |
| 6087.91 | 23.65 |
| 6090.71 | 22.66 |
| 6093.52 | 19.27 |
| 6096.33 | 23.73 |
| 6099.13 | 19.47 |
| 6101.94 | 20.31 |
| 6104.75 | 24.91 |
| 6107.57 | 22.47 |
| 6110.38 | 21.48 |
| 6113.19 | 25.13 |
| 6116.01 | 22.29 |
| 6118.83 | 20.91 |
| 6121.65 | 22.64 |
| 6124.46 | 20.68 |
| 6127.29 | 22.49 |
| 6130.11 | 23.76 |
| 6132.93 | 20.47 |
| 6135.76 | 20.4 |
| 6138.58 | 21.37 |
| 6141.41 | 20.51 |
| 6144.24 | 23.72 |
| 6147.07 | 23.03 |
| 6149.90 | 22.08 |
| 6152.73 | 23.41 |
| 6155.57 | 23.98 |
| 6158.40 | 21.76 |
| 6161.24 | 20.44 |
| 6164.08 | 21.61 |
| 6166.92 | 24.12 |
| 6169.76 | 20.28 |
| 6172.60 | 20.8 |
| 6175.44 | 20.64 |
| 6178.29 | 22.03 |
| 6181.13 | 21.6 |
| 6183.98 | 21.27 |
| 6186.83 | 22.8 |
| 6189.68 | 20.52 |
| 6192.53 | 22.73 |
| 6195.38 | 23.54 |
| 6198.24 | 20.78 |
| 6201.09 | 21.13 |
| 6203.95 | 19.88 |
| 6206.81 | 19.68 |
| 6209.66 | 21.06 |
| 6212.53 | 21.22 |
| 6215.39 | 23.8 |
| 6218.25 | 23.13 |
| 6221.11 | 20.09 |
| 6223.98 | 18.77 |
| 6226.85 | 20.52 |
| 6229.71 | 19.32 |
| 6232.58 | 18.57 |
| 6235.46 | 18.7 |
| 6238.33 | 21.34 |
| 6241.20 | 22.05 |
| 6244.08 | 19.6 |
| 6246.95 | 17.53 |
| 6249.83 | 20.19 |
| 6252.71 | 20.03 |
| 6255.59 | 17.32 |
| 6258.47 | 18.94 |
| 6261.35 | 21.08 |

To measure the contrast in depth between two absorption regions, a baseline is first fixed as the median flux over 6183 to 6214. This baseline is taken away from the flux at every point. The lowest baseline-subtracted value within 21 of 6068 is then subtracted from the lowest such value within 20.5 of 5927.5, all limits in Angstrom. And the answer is 1.1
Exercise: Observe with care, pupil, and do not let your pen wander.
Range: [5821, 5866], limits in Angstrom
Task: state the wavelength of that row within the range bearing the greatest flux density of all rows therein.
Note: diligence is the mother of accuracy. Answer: 5829.99 Angstrom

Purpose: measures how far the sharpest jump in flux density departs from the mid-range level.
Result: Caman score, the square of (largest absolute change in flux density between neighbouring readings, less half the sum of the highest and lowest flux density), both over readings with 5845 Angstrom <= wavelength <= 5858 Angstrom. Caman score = 375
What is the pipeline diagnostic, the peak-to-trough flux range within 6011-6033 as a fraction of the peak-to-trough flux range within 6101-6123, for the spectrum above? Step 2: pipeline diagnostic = 1.5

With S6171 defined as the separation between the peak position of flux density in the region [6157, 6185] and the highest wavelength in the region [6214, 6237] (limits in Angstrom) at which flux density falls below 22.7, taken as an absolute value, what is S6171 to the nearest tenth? 68.5 Angstrom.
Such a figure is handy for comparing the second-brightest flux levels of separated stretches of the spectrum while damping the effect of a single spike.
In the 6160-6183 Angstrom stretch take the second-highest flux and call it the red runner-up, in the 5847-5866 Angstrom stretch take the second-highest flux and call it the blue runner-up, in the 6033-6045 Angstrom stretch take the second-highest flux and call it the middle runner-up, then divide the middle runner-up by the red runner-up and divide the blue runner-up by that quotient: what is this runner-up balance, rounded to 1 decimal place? 22.6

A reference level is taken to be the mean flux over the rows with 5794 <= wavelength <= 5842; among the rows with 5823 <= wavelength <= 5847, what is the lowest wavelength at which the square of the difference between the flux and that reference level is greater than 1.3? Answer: 5824.63 Angstrom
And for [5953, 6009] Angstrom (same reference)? 5954.81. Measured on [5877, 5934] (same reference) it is 5883.94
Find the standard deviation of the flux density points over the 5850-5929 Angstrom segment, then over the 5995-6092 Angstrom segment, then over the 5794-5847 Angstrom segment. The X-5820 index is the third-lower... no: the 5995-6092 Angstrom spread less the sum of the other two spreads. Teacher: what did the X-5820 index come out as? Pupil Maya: -1.8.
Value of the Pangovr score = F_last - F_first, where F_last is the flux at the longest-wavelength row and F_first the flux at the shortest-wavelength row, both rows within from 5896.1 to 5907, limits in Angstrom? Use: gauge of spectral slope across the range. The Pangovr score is 5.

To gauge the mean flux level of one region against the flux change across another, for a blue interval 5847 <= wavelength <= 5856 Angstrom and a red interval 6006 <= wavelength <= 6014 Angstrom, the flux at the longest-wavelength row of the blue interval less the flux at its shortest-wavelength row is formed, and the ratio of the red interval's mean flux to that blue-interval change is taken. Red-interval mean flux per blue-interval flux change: -13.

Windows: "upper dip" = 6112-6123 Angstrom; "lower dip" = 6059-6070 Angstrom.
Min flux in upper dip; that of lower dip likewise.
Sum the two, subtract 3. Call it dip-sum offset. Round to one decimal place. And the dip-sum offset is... 39.5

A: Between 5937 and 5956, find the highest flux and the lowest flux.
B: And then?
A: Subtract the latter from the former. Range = 3.0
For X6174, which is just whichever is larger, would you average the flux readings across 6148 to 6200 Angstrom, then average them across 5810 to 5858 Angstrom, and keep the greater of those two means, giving 22.2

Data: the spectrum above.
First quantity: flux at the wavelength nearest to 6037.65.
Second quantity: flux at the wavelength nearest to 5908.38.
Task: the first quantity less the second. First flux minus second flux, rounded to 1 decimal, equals 2.8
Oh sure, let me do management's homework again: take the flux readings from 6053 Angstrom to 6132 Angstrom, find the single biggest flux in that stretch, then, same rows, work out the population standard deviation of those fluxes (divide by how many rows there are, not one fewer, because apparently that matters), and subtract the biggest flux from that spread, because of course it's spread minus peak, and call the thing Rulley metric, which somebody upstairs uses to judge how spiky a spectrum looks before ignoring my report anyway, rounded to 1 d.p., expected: -25.3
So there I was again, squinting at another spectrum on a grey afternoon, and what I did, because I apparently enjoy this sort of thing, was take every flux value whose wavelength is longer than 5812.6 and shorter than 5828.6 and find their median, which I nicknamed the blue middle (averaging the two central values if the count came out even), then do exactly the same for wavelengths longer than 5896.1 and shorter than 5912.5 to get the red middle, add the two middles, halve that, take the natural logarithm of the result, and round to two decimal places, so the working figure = 3.07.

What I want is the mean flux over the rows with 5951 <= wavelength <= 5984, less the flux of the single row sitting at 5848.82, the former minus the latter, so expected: -2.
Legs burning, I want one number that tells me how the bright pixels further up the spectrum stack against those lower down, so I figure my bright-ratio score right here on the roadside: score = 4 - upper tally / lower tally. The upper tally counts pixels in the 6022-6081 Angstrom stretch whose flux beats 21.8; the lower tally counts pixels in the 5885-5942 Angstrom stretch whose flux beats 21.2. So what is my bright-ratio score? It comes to 2.14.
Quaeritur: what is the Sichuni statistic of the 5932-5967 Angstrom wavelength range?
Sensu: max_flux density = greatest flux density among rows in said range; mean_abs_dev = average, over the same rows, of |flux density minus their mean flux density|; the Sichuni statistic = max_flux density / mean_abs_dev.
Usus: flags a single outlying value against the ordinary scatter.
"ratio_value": 28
